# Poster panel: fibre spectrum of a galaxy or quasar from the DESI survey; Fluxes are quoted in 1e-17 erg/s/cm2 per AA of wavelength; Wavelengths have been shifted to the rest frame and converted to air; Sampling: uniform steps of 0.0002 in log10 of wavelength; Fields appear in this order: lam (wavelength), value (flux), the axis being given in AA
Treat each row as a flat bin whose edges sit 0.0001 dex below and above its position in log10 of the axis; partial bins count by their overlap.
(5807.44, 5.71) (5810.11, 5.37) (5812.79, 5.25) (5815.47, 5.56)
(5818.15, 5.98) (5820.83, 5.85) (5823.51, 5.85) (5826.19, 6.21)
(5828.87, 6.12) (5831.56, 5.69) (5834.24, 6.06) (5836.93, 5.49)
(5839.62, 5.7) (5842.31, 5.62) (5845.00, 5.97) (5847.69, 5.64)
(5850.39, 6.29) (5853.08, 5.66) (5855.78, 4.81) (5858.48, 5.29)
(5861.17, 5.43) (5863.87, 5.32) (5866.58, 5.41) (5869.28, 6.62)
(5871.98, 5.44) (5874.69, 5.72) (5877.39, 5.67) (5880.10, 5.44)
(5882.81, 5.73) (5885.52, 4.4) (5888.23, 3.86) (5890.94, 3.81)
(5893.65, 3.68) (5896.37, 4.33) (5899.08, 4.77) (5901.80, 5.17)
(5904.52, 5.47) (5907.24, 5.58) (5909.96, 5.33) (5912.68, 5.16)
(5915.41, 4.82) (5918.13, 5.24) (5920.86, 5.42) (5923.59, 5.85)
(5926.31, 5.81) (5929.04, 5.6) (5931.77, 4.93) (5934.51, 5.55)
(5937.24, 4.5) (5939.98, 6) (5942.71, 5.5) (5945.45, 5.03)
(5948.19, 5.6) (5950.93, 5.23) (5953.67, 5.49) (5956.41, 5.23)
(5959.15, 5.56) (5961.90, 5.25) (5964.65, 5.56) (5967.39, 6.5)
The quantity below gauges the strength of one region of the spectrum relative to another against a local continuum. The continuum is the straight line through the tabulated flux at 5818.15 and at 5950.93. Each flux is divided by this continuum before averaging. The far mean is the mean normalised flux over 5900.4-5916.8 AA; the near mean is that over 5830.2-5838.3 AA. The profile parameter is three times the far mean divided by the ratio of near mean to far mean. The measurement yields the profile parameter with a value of 2.84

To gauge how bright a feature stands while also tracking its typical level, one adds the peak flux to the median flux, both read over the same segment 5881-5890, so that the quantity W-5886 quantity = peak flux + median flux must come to 10.1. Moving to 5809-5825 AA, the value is 11.7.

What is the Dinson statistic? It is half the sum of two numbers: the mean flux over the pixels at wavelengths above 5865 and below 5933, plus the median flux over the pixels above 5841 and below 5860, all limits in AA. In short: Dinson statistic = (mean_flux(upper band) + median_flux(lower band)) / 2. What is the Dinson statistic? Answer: 5.41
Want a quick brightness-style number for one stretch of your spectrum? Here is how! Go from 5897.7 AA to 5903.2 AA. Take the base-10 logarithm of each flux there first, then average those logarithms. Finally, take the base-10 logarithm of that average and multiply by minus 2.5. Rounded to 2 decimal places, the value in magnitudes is 0.39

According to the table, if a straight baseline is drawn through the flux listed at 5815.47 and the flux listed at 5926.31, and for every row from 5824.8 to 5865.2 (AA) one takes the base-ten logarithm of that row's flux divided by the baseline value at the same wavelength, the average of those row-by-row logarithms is 0.004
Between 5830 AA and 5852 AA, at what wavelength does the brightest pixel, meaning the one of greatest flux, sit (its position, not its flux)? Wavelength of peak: 5850.39 AA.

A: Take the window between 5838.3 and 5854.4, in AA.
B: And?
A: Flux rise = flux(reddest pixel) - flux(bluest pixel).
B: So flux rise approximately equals 0.0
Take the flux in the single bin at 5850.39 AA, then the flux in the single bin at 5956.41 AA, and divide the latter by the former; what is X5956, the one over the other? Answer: 0.83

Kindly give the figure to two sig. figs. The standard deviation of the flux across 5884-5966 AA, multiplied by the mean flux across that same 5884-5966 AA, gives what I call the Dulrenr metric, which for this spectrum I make 3.1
